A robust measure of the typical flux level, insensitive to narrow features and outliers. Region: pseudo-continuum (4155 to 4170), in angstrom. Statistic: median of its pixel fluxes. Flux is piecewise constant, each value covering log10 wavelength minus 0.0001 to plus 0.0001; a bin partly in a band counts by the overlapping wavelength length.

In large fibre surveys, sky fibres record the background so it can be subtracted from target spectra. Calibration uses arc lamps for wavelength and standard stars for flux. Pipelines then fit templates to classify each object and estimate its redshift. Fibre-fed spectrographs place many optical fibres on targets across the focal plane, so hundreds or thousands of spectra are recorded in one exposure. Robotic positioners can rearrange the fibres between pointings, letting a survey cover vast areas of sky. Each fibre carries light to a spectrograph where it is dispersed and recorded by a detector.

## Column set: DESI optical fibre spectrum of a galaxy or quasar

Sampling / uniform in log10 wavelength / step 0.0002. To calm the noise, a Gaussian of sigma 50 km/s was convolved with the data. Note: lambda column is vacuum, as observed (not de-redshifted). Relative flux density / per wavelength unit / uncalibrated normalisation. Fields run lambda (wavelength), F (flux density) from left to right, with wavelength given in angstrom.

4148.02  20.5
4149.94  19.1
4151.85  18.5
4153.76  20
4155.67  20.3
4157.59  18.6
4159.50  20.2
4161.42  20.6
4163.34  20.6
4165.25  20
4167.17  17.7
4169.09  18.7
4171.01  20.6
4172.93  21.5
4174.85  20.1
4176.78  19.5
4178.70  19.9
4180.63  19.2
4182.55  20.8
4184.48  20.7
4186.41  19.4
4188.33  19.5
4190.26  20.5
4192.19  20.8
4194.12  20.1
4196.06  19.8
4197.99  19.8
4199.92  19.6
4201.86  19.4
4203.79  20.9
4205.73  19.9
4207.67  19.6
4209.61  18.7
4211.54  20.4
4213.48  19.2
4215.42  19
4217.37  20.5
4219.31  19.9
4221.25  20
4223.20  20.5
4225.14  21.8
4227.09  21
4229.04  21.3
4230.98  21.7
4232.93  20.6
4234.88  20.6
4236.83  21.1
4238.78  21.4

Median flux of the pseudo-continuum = 20.1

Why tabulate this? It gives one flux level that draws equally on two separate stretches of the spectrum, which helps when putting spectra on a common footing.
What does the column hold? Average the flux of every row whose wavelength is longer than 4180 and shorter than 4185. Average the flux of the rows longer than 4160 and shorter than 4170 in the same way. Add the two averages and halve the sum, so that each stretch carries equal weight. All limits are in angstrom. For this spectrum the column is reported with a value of 19.9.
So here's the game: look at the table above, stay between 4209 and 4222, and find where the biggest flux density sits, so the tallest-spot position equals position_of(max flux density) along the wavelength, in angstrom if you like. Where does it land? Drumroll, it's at 4217.37 angstrom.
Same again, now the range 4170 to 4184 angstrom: 4172.93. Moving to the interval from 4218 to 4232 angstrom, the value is 4225.14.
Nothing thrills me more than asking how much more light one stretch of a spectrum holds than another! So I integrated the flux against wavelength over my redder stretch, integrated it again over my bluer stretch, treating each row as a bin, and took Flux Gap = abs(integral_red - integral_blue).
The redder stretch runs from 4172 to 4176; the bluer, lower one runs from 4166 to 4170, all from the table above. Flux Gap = 10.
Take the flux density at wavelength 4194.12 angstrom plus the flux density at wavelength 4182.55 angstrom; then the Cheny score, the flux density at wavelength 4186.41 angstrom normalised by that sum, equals 0.474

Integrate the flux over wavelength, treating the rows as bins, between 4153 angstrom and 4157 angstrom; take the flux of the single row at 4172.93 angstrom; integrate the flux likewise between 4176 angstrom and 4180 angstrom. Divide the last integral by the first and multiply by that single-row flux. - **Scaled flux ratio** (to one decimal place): 21.1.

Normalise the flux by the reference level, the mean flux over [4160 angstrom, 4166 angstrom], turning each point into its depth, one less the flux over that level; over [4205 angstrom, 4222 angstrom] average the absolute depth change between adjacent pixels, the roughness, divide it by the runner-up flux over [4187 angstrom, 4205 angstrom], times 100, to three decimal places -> 0.191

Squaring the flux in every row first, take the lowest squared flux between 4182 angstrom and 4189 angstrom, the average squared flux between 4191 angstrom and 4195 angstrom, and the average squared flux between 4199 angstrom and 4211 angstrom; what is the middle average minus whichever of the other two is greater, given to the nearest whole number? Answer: 30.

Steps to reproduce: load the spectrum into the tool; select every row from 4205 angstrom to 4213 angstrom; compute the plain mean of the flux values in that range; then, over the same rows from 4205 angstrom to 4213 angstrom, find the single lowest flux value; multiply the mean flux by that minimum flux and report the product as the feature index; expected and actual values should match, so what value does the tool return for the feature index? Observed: 367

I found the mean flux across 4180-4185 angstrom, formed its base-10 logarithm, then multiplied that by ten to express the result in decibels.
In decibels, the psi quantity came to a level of 13.1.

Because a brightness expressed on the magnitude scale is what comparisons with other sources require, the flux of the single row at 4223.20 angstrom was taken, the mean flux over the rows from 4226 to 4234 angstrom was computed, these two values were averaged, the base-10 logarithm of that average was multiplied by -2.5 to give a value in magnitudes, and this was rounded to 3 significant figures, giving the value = -3.30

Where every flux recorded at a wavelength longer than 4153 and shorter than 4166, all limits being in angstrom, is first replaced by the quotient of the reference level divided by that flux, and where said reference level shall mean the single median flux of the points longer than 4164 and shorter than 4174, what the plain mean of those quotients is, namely 1.00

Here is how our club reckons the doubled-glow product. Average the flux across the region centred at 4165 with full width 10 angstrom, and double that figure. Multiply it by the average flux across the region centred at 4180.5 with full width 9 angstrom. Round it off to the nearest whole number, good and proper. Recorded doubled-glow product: 782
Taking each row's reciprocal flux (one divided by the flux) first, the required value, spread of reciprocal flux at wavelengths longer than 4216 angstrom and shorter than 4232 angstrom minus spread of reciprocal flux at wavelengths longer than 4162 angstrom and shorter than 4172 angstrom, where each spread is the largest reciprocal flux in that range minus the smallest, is -0.0036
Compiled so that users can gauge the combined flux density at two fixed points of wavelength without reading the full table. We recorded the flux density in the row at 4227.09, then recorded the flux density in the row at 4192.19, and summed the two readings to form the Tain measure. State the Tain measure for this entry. 41.8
